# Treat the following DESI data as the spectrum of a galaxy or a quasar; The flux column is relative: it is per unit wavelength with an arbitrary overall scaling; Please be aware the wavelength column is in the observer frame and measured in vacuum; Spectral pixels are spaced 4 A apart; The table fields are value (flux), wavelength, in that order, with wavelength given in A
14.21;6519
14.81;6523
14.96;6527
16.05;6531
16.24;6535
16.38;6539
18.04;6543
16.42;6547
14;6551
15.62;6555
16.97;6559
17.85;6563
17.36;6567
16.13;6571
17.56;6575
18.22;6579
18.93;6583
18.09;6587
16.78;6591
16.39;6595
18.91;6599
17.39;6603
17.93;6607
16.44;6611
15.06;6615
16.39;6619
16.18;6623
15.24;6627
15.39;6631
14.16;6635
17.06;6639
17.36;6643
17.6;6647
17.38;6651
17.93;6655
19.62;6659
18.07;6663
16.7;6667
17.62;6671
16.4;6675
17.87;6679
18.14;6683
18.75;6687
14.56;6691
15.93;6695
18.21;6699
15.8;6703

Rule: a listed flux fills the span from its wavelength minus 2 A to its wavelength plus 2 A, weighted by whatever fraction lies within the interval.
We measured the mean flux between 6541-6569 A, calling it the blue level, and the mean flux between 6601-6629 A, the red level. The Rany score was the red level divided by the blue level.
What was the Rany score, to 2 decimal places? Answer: 0.99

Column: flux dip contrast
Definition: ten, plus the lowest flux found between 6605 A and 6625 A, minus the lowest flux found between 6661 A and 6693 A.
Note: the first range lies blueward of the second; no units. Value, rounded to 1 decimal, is 10.5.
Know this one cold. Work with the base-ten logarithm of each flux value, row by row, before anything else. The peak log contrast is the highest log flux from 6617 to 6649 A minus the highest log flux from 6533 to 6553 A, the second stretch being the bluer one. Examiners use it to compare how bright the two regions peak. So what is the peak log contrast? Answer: -0.011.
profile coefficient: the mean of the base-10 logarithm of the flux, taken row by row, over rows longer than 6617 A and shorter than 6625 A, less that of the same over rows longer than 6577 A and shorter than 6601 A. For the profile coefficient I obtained -0.04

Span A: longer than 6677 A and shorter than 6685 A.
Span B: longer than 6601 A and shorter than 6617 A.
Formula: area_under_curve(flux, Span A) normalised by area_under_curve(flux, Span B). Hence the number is 0.54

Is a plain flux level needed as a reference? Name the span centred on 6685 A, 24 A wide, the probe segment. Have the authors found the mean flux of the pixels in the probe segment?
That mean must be 16.9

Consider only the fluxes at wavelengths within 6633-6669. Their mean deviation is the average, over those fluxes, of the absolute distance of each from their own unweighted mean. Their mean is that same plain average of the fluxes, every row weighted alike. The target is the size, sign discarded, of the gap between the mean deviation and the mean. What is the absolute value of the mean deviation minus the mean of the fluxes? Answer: 16.4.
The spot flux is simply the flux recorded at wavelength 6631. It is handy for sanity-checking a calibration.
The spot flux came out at 15.39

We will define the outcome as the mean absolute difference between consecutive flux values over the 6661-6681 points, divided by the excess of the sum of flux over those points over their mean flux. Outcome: 0.0180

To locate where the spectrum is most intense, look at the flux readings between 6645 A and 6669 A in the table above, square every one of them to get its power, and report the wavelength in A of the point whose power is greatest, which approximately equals 6659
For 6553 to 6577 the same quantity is 6563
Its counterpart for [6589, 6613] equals 6599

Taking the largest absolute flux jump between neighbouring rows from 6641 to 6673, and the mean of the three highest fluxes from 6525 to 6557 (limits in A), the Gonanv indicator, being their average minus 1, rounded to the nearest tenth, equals 8.3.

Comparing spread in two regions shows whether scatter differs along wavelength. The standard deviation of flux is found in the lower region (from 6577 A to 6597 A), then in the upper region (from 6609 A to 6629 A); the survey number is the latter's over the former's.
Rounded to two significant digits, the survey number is 0.62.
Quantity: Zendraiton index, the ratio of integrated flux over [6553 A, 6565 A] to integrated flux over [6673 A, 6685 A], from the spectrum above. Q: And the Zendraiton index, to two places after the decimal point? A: 0.96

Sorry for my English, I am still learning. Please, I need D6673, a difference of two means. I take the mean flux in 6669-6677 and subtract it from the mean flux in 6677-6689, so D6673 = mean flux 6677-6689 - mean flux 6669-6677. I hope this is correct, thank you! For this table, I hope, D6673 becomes 1.24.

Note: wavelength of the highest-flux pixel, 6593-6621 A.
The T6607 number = 6599 A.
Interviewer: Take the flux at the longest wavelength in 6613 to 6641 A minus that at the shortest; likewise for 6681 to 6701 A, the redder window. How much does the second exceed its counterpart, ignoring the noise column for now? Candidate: -2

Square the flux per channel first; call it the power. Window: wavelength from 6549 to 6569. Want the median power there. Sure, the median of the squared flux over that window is 288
